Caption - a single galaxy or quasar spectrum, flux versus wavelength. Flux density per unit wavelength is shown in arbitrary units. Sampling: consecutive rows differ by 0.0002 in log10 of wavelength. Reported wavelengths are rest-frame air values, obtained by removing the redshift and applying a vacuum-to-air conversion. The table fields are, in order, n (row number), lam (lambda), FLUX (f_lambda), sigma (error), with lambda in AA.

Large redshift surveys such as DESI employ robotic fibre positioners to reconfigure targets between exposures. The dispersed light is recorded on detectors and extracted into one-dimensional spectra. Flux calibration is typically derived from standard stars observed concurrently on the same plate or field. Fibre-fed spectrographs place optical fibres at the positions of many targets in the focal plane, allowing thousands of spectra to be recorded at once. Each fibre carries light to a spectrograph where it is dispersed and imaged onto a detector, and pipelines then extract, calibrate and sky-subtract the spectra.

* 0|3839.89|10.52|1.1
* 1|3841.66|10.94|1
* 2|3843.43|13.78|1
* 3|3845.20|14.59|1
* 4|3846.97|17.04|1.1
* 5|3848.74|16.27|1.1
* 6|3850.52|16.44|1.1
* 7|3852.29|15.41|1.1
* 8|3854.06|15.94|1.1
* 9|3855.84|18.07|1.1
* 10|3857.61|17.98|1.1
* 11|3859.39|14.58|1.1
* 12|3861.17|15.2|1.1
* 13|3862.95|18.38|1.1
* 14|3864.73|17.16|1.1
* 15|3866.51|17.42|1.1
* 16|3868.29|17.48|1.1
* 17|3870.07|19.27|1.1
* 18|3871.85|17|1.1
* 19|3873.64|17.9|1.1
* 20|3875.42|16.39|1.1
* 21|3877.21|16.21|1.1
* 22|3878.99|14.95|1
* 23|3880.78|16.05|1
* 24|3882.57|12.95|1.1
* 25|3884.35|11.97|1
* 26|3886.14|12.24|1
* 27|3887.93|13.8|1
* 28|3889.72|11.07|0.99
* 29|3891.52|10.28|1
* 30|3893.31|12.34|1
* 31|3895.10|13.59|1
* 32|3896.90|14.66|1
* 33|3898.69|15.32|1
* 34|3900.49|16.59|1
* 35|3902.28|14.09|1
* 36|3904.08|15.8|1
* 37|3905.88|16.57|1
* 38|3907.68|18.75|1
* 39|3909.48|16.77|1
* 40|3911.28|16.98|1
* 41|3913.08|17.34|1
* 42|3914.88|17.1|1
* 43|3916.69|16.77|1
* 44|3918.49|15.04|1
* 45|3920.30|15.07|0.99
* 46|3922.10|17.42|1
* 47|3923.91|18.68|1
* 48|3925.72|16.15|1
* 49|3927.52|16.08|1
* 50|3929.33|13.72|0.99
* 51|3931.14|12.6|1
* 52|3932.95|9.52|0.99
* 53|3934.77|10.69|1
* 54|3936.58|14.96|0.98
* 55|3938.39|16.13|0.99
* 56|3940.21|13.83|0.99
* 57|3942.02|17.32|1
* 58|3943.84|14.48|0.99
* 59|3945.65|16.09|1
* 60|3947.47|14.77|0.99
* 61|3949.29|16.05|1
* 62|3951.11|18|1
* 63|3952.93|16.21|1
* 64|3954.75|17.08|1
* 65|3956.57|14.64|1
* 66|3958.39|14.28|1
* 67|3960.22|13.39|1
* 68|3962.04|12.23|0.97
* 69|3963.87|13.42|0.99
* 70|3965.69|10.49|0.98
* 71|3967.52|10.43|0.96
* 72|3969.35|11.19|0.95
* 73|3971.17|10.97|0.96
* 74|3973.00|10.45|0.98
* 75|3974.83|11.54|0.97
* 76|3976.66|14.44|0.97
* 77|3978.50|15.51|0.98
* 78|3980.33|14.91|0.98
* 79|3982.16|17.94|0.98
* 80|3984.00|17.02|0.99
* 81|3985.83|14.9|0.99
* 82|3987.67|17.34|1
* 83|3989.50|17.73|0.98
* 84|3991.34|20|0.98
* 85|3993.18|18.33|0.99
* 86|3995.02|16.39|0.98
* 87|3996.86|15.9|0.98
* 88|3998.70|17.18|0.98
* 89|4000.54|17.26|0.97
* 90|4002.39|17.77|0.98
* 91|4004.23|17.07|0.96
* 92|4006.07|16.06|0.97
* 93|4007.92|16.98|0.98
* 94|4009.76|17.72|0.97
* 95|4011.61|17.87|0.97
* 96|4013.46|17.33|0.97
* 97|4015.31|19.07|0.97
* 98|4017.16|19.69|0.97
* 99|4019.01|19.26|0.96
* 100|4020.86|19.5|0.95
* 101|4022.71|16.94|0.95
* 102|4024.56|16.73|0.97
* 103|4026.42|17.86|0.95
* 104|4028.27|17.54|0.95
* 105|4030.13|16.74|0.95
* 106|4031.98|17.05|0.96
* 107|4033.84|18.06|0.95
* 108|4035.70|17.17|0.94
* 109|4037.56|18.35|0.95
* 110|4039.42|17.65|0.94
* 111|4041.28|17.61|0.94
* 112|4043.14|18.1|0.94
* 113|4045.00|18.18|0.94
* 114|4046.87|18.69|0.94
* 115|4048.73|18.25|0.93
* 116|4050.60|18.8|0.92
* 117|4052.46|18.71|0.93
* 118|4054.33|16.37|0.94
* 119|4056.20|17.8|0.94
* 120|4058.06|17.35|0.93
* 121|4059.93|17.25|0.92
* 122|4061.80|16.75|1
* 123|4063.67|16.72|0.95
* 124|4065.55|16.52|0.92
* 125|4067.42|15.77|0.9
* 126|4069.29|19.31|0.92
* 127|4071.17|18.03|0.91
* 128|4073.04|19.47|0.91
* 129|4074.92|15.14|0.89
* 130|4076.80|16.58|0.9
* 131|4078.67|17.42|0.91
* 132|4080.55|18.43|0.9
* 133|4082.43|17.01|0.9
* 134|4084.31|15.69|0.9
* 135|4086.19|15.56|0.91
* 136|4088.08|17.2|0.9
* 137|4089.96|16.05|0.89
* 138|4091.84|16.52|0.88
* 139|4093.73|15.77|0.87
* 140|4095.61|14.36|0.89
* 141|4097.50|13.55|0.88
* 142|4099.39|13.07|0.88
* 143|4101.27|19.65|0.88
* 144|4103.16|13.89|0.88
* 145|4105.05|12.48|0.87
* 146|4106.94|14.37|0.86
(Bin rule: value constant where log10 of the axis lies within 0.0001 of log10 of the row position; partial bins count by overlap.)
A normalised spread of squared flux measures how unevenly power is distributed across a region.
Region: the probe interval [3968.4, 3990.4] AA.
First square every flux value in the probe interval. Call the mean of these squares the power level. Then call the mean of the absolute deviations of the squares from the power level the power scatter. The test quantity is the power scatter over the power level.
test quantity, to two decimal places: 0.30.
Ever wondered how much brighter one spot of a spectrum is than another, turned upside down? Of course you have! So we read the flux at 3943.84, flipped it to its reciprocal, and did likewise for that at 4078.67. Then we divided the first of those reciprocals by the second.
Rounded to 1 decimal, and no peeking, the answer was 1.2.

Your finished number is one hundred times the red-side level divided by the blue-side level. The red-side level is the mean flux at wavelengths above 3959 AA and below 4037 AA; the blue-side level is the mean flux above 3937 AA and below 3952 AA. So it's 102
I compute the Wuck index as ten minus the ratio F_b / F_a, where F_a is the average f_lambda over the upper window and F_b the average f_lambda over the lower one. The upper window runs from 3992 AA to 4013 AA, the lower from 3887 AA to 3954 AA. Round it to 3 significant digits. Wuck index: 9.12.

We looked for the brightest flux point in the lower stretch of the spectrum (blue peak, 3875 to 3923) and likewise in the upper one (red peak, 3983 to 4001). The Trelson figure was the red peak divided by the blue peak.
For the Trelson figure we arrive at 1.07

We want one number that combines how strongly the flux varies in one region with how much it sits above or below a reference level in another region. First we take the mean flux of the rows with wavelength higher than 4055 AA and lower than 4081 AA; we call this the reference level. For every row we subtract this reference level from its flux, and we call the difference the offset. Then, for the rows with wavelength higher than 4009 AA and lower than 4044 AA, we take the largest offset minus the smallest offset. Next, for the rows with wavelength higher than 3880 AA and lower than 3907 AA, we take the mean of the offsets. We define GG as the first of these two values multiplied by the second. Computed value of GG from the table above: -10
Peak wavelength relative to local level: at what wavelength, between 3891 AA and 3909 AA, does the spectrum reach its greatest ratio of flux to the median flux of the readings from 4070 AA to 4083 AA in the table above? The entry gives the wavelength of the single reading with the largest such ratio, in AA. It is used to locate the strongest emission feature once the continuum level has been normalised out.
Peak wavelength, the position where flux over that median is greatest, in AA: 3907.68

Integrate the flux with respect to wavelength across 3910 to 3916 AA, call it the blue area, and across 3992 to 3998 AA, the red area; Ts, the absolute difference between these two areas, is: 0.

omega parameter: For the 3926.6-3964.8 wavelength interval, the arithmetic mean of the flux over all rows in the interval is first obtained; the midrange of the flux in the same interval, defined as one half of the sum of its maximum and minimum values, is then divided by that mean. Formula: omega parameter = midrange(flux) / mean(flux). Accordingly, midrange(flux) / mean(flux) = 0.946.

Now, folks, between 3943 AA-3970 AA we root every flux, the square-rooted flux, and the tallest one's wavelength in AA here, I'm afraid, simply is 3951.11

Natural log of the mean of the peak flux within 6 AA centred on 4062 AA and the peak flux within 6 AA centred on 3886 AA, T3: 2.74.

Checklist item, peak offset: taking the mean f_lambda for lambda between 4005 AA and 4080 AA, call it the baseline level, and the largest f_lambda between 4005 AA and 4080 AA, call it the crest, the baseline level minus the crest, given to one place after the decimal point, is -2.0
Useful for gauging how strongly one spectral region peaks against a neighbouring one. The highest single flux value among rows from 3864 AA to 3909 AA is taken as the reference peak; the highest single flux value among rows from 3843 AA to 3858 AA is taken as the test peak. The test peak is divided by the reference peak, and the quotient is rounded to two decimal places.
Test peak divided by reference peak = 0.94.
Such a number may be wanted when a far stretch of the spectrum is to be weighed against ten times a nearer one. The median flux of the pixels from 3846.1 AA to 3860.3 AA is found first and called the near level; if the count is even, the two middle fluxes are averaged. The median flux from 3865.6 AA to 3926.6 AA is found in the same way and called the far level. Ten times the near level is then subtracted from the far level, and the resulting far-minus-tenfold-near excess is -147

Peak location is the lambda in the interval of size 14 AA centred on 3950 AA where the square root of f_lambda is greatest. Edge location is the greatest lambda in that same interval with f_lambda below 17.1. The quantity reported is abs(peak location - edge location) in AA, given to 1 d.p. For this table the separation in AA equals 5.5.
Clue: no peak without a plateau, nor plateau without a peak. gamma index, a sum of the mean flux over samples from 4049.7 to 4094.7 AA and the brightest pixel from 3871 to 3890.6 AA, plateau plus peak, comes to 35.0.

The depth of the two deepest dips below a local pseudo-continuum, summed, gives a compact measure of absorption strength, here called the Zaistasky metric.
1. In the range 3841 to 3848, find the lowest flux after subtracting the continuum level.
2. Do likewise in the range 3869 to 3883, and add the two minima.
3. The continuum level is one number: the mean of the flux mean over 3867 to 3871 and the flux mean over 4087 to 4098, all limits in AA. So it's -10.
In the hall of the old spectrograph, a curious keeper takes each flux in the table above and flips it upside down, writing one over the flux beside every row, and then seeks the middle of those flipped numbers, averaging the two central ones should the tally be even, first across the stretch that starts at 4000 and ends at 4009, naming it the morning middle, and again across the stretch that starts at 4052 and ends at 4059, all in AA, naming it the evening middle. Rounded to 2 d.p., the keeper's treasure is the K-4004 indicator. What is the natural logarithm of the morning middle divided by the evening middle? 0.03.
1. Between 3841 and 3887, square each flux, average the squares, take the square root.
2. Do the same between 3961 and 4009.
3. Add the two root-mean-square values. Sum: 31.4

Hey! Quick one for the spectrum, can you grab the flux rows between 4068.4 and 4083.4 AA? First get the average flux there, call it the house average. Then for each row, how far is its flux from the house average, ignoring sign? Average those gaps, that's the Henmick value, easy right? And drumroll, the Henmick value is 1.1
